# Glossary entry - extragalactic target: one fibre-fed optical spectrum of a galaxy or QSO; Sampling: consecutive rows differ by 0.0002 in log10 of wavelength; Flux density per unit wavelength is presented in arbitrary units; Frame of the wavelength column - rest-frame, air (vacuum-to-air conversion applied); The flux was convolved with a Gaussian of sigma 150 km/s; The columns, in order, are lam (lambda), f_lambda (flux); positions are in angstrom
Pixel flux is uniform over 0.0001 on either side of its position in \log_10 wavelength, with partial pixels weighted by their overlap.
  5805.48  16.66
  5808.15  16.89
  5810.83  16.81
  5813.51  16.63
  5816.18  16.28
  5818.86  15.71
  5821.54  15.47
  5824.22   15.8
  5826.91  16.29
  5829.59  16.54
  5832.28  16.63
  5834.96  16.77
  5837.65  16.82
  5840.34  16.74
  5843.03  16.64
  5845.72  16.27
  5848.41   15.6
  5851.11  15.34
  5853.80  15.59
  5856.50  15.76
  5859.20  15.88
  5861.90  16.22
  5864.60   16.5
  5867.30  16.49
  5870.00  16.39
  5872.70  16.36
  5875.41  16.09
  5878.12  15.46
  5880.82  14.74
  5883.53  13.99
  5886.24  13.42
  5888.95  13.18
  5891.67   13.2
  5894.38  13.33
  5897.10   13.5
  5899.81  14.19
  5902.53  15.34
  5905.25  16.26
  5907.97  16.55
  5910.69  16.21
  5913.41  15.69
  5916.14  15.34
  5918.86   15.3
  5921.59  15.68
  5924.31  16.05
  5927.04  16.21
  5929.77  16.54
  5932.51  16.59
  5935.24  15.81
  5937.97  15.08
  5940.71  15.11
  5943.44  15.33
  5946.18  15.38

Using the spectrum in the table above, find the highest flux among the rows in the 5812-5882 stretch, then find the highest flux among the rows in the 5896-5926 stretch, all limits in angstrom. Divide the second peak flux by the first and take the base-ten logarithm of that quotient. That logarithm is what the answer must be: -0.0070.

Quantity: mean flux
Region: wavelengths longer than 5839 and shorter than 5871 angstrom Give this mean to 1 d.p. 16.1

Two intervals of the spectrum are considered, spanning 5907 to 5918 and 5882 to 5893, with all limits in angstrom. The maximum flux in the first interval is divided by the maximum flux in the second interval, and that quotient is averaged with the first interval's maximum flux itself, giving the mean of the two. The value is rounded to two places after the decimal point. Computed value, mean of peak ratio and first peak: 8.87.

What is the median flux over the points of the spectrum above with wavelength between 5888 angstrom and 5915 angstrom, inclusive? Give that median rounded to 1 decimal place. 14.8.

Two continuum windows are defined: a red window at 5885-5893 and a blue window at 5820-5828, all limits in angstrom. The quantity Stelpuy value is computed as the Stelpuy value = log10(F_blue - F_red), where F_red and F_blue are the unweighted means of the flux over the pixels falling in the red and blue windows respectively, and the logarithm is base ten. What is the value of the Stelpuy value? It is 0.41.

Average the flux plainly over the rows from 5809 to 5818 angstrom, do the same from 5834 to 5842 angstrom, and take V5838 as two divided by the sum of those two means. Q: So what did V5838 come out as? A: 0.0600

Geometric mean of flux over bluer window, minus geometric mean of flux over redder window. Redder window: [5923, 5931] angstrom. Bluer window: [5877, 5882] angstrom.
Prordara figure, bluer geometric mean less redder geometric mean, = -1.2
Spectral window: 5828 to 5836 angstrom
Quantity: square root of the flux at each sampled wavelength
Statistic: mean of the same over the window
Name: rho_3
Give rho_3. 4.08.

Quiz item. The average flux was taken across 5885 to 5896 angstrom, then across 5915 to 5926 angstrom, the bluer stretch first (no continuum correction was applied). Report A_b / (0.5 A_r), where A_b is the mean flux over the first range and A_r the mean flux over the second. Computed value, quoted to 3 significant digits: 1.70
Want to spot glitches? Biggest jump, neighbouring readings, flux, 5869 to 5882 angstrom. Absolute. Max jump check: 0.72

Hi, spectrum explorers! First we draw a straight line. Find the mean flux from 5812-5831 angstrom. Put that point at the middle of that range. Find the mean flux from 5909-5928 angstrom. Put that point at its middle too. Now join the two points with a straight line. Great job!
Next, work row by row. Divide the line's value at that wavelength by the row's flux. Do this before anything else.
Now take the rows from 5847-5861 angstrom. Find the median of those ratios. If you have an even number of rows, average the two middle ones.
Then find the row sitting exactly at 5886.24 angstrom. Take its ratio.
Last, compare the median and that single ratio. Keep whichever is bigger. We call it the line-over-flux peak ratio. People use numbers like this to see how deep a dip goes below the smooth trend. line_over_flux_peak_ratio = 1.18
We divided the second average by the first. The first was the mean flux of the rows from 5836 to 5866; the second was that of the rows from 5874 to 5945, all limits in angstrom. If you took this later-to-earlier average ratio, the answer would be 0.94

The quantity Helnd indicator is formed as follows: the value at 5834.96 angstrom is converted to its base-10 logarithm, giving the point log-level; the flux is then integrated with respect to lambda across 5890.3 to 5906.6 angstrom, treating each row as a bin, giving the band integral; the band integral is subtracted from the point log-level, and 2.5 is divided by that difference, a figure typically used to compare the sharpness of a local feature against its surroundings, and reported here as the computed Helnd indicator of -0.0108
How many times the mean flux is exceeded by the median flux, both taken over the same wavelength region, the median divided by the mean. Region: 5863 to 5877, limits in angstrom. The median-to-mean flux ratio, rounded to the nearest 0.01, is 1.00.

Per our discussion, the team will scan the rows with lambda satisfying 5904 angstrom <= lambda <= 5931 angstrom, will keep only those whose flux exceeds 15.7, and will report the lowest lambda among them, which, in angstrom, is 5905.25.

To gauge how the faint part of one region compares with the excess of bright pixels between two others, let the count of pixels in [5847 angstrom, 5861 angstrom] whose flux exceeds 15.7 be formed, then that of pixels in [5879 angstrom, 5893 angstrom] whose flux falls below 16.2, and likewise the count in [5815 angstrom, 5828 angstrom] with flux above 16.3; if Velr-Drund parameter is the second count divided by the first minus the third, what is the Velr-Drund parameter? 2.5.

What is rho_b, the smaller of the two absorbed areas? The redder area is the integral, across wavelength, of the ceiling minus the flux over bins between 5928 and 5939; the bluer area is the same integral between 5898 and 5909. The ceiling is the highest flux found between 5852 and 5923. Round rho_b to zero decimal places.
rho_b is 6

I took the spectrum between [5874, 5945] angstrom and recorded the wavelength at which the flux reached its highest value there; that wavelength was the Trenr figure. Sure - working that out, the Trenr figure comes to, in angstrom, 5932.51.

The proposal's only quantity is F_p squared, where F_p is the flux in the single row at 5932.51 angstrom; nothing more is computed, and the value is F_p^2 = 275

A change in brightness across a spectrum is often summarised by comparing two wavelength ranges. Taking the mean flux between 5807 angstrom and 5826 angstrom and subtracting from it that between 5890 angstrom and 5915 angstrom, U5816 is 1.3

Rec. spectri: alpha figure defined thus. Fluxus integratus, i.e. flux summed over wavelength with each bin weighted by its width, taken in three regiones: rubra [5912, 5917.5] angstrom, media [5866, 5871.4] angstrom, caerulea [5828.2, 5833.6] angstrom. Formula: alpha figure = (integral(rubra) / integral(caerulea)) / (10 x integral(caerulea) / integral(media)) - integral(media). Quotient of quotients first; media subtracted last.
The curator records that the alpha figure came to -88.8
